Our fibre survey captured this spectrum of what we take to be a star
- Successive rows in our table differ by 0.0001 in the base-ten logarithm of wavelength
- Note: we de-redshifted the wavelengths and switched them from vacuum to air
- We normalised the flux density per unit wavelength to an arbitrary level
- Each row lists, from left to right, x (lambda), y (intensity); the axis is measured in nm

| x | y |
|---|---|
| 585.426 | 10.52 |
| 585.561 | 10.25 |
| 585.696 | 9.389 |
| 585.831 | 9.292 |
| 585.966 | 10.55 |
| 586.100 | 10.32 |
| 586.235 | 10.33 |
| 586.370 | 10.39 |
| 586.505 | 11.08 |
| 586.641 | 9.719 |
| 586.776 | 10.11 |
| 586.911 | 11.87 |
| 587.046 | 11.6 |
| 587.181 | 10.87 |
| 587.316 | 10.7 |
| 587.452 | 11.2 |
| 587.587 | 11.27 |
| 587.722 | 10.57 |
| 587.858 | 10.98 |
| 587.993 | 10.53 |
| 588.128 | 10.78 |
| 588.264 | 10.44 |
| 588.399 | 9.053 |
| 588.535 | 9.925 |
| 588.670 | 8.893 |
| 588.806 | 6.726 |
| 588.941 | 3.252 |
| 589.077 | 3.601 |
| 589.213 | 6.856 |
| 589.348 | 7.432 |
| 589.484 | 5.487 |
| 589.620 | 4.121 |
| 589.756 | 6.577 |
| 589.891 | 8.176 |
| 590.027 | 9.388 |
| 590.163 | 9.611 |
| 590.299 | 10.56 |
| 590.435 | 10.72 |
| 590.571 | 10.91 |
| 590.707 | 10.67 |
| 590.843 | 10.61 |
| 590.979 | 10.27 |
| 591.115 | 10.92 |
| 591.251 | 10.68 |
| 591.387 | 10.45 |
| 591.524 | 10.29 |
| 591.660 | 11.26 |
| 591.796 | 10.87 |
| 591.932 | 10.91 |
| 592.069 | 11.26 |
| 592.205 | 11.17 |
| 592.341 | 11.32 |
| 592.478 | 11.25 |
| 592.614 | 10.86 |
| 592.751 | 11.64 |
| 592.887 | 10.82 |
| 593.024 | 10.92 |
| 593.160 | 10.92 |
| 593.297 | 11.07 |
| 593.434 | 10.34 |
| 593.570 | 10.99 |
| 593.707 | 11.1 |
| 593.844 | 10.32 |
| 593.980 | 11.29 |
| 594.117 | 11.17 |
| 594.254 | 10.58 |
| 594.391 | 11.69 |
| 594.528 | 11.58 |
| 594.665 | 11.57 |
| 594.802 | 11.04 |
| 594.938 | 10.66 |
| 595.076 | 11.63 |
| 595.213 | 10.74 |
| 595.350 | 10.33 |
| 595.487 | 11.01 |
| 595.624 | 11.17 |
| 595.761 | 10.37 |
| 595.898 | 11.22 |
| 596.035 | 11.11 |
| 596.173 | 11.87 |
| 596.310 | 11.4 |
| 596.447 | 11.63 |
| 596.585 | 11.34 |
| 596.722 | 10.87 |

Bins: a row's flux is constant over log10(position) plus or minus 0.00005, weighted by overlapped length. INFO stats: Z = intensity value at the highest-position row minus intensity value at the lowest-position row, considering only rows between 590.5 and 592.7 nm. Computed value -0.05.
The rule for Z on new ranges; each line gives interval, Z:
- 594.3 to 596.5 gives -0.06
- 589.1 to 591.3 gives 3.82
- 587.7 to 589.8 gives -3.99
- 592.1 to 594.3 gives -0.59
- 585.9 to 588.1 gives -0.02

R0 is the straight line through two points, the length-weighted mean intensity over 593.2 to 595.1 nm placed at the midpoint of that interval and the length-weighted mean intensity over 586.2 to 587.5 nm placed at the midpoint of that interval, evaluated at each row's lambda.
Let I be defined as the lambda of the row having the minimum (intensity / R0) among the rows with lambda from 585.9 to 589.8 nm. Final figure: 588.941 nm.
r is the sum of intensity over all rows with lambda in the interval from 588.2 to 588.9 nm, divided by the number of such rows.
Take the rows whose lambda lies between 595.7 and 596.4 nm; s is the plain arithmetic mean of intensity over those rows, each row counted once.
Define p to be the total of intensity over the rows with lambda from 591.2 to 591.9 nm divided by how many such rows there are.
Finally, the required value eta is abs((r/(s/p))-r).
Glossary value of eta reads 0.39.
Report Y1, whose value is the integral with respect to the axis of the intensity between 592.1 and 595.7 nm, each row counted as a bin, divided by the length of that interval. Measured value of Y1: 11.0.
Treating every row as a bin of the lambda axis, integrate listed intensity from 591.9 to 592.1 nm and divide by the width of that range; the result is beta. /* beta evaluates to 11.0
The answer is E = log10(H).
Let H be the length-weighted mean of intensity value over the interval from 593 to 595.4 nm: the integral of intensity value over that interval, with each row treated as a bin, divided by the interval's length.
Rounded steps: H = 11.0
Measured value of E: 1.04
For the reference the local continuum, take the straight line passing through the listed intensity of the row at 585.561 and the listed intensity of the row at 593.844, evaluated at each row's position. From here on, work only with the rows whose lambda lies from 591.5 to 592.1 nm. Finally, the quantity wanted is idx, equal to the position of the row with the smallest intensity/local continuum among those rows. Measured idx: 591.524 nm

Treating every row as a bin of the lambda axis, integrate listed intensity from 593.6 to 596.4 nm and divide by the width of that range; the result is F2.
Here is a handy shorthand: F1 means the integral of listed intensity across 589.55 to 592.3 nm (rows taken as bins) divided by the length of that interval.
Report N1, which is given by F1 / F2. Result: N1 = 0.90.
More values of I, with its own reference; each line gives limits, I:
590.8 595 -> 593.844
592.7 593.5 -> 593.434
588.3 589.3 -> 588.941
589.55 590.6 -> 589.620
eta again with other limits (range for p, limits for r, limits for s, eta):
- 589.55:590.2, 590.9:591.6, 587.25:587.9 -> 3.24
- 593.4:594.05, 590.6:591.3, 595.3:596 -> 0.01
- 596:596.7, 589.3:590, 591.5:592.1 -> 0.32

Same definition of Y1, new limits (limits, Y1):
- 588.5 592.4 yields 9.1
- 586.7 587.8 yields 11.0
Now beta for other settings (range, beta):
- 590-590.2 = 9.5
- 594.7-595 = 11.0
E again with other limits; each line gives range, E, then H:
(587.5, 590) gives 0.91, 8.1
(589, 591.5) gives 0.94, 8.7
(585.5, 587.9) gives 1.02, 10.6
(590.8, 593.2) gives 1.04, 10.9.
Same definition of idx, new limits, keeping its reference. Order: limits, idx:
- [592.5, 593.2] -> 592.887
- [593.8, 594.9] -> 593.844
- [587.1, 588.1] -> 587.993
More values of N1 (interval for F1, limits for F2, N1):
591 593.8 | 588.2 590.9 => 1.34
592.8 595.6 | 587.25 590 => 1.32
